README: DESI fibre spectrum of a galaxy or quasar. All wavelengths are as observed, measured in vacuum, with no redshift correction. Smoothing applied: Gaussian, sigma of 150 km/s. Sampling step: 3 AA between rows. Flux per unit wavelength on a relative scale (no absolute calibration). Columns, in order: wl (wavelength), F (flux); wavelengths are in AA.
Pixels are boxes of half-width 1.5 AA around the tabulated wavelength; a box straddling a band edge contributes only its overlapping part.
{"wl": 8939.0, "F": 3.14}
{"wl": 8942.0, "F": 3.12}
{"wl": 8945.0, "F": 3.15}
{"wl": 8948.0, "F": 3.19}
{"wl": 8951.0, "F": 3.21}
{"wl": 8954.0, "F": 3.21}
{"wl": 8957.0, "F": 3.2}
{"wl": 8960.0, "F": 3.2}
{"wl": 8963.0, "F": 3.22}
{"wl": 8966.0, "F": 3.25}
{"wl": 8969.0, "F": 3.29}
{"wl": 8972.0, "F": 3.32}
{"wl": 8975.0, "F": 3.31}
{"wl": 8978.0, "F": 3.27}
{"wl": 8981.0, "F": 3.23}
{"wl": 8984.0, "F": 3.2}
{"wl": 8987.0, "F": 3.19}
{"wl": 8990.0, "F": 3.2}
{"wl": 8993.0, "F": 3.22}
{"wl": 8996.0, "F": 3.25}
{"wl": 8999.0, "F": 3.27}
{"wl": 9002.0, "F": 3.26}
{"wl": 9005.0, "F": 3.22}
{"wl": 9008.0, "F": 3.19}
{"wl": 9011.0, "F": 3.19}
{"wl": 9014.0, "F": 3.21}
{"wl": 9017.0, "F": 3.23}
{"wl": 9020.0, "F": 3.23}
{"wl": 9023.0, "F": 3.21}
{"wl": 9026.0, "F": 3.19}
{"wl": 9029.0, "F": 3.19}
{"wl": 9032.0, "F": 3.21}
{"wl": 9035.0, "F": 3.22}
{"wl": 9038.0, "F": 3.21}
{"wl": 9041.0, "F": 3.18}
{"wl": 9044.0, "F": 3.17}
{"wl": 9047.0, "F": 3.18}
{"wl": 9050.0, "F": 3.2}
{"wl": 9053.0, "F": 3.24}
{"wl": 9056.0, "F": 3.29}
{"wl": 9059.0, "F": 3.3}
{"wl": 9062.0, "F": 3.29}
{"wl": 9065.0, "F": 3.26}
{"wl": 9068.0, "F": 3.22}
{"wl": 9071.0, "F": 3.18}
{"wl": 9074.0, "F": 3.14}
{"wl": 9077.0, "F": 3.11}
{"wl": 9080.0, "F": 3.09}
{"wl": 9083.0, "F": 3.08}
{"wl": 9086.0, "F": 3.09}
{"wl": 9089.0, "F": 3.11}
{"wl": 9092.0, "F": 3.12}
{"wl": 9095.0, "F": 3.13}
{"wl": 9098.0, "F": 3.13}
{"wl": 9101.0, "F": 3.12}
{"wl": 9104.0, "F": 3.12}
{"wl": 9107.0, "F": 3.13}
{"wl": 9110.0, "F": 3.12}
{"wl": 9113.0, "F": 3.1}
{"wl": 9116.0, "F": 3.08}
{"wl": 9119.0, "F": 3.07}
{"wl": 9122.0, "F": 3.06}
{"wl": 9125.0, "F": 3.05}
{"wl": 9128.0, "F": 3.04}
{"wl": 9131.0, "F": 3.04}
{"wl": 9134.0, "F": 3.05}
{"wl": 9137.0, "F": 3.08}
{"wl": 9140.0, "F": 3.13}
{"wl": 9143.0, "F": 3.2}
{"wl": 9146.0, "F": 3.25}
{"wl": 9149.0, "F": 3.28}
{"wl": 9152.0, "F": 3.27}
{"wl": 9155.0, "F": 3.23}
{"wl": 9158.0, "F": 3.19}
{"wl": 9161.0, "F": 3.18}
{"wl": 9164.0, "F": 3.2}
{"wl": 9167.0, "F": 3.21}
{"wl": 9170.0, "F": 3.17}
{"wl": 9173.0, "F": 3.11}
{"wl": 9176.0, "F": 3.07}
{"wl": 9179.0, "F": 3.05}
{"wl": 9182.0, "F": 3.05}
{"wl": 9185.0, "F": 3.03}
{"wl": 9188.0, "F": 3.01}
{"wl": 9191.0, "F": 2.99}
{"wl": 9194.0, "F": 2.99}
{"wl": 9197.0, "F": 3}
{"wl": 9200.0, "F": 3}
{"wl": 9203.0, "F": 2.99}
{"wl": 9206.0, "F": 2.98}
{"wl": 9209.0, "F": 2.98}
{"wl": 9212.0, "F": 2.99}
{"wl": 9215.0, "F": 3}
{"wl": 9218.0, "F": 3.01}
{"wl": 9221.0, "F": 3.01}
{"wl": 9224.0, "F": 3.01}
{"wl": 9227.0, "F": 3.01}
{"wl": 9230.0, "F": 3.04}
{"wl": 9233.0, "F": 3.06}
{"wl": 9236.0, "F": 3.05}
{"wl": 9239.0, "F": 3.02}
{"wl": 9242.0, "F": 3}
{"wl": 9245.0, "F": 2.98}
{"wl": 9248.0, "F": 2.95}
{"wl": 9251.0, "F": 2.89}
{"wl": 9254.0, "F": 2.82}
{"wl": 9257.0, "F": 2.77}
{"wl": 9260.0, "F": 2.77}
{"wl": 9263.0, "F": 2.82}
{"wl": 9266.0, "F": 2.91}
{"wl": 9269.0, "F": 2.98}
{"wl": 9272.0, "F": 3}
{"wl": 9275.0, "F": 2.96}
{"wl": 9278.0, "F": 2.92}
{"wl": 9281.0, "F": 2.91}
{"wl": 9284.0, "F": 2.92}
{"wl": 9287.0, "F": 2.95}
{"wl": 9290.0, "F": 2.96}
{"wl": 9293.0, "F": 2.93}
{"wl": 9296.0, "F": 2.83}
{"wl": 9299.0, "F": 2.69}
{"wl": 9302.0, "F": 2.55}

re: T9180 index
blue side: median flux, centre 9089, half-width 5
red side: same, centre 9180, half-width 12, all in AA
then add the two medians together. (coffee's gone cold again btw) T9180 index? 6.16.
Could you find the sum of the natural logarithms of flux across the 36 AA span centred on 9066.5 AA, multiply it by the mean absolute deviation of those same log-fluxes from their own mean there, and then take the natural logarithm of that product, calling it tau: -1.2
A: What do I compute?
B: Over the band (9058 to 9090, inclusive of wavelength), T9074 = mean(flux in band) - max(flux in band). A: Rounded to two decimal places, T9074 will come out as -0.13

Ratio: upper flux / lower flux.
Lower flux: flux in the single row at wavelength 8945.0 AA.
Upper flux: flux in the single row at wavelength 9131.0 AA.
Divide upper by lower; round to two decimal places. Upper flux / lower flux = 0.97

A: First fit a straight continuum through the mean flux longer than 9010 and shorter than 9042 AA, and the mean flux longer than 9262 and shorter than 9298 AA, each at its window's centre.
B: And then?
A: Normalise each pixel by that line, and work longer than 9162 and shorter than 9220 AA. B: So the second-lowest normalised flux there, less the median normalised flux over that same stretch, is -0.0099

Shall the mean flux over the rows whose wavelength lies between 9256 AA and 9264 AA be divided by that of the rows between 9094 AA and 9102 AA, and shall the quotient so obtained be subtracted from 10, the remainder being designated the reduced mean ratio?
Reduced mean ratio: 9.11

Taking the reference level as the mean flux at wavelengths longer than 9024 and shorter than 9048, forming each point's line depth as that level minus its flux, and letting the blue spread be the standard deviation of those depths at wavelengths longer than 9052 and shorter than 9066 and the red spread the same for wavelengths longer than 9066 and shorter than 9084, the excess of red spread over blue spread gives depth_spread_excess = 0.03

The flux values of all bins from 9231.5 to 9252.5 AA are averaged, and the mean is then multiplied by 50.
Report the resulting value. 150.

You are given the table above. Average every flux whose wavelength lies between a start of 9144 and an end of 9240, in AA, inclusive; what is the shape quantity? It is 3.08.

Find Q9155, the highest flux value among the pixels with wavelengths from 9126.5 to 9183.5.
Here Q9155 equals 3.28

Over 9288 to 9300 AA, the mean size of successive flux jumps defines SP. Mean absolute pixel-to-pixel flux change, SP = 0.090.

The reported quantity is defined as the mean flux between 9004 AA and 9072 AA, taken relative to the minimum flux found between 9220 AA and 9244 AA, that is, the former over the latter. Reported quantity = 1.07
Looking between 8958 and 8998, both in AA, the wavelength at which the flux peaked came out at 8972.0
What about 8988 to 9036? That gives 8999.0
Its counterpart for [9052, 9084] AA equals 9059.0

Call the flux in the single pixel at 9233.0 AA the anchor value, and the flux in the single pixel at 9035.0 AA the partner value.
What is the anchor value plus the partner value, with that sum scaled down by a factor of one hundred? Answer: 0.0628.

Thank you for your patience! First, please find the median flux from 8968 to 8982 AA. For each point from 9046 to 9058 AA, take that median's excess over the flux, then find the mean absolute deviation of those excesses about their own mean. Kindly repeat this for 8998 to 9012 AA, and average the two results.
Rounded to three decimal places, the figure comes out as 0.034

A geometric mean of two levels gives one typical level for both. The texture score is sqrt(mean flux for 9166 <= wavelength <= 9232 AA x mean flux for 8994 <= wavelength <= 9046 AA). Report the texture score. 3.12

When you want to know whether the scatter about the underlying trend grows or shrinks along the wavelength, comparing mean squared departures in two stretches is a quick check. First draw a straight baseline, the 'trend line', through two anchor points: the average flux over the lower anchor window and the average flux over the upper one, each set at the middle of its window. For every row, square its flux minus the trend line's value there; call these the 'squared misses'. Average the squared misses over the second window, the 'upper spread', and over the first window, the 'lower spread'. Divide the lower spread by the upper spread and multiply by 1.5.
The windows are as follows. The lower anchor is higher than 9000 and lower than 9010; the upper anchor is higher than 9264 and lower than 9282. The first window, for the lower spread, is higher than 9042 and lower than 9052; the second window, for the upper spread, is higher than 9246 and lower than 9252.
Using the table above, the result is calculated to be 0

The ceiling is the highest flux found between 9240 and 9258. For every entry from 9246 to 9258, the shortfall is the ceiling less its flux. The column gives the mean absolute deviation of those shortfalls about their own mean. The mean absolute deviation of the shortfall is 0.06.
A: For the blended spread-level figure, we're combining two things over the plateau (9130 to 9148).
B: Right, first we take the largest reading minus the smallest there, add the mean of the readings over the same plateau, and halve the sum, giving 1.67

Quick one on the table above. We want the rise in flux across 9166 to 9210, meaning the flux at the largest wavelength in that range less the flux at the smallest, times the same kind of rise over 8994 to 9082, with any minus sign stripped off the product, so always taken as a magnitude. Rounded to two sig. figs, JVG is 0.037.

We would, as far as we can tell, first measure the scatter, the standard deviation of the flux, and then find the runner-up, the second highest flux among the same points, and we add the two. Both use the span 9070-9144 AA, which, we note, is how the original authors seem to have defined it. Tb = 3.22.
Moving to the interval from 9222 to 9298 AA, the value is 3.13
